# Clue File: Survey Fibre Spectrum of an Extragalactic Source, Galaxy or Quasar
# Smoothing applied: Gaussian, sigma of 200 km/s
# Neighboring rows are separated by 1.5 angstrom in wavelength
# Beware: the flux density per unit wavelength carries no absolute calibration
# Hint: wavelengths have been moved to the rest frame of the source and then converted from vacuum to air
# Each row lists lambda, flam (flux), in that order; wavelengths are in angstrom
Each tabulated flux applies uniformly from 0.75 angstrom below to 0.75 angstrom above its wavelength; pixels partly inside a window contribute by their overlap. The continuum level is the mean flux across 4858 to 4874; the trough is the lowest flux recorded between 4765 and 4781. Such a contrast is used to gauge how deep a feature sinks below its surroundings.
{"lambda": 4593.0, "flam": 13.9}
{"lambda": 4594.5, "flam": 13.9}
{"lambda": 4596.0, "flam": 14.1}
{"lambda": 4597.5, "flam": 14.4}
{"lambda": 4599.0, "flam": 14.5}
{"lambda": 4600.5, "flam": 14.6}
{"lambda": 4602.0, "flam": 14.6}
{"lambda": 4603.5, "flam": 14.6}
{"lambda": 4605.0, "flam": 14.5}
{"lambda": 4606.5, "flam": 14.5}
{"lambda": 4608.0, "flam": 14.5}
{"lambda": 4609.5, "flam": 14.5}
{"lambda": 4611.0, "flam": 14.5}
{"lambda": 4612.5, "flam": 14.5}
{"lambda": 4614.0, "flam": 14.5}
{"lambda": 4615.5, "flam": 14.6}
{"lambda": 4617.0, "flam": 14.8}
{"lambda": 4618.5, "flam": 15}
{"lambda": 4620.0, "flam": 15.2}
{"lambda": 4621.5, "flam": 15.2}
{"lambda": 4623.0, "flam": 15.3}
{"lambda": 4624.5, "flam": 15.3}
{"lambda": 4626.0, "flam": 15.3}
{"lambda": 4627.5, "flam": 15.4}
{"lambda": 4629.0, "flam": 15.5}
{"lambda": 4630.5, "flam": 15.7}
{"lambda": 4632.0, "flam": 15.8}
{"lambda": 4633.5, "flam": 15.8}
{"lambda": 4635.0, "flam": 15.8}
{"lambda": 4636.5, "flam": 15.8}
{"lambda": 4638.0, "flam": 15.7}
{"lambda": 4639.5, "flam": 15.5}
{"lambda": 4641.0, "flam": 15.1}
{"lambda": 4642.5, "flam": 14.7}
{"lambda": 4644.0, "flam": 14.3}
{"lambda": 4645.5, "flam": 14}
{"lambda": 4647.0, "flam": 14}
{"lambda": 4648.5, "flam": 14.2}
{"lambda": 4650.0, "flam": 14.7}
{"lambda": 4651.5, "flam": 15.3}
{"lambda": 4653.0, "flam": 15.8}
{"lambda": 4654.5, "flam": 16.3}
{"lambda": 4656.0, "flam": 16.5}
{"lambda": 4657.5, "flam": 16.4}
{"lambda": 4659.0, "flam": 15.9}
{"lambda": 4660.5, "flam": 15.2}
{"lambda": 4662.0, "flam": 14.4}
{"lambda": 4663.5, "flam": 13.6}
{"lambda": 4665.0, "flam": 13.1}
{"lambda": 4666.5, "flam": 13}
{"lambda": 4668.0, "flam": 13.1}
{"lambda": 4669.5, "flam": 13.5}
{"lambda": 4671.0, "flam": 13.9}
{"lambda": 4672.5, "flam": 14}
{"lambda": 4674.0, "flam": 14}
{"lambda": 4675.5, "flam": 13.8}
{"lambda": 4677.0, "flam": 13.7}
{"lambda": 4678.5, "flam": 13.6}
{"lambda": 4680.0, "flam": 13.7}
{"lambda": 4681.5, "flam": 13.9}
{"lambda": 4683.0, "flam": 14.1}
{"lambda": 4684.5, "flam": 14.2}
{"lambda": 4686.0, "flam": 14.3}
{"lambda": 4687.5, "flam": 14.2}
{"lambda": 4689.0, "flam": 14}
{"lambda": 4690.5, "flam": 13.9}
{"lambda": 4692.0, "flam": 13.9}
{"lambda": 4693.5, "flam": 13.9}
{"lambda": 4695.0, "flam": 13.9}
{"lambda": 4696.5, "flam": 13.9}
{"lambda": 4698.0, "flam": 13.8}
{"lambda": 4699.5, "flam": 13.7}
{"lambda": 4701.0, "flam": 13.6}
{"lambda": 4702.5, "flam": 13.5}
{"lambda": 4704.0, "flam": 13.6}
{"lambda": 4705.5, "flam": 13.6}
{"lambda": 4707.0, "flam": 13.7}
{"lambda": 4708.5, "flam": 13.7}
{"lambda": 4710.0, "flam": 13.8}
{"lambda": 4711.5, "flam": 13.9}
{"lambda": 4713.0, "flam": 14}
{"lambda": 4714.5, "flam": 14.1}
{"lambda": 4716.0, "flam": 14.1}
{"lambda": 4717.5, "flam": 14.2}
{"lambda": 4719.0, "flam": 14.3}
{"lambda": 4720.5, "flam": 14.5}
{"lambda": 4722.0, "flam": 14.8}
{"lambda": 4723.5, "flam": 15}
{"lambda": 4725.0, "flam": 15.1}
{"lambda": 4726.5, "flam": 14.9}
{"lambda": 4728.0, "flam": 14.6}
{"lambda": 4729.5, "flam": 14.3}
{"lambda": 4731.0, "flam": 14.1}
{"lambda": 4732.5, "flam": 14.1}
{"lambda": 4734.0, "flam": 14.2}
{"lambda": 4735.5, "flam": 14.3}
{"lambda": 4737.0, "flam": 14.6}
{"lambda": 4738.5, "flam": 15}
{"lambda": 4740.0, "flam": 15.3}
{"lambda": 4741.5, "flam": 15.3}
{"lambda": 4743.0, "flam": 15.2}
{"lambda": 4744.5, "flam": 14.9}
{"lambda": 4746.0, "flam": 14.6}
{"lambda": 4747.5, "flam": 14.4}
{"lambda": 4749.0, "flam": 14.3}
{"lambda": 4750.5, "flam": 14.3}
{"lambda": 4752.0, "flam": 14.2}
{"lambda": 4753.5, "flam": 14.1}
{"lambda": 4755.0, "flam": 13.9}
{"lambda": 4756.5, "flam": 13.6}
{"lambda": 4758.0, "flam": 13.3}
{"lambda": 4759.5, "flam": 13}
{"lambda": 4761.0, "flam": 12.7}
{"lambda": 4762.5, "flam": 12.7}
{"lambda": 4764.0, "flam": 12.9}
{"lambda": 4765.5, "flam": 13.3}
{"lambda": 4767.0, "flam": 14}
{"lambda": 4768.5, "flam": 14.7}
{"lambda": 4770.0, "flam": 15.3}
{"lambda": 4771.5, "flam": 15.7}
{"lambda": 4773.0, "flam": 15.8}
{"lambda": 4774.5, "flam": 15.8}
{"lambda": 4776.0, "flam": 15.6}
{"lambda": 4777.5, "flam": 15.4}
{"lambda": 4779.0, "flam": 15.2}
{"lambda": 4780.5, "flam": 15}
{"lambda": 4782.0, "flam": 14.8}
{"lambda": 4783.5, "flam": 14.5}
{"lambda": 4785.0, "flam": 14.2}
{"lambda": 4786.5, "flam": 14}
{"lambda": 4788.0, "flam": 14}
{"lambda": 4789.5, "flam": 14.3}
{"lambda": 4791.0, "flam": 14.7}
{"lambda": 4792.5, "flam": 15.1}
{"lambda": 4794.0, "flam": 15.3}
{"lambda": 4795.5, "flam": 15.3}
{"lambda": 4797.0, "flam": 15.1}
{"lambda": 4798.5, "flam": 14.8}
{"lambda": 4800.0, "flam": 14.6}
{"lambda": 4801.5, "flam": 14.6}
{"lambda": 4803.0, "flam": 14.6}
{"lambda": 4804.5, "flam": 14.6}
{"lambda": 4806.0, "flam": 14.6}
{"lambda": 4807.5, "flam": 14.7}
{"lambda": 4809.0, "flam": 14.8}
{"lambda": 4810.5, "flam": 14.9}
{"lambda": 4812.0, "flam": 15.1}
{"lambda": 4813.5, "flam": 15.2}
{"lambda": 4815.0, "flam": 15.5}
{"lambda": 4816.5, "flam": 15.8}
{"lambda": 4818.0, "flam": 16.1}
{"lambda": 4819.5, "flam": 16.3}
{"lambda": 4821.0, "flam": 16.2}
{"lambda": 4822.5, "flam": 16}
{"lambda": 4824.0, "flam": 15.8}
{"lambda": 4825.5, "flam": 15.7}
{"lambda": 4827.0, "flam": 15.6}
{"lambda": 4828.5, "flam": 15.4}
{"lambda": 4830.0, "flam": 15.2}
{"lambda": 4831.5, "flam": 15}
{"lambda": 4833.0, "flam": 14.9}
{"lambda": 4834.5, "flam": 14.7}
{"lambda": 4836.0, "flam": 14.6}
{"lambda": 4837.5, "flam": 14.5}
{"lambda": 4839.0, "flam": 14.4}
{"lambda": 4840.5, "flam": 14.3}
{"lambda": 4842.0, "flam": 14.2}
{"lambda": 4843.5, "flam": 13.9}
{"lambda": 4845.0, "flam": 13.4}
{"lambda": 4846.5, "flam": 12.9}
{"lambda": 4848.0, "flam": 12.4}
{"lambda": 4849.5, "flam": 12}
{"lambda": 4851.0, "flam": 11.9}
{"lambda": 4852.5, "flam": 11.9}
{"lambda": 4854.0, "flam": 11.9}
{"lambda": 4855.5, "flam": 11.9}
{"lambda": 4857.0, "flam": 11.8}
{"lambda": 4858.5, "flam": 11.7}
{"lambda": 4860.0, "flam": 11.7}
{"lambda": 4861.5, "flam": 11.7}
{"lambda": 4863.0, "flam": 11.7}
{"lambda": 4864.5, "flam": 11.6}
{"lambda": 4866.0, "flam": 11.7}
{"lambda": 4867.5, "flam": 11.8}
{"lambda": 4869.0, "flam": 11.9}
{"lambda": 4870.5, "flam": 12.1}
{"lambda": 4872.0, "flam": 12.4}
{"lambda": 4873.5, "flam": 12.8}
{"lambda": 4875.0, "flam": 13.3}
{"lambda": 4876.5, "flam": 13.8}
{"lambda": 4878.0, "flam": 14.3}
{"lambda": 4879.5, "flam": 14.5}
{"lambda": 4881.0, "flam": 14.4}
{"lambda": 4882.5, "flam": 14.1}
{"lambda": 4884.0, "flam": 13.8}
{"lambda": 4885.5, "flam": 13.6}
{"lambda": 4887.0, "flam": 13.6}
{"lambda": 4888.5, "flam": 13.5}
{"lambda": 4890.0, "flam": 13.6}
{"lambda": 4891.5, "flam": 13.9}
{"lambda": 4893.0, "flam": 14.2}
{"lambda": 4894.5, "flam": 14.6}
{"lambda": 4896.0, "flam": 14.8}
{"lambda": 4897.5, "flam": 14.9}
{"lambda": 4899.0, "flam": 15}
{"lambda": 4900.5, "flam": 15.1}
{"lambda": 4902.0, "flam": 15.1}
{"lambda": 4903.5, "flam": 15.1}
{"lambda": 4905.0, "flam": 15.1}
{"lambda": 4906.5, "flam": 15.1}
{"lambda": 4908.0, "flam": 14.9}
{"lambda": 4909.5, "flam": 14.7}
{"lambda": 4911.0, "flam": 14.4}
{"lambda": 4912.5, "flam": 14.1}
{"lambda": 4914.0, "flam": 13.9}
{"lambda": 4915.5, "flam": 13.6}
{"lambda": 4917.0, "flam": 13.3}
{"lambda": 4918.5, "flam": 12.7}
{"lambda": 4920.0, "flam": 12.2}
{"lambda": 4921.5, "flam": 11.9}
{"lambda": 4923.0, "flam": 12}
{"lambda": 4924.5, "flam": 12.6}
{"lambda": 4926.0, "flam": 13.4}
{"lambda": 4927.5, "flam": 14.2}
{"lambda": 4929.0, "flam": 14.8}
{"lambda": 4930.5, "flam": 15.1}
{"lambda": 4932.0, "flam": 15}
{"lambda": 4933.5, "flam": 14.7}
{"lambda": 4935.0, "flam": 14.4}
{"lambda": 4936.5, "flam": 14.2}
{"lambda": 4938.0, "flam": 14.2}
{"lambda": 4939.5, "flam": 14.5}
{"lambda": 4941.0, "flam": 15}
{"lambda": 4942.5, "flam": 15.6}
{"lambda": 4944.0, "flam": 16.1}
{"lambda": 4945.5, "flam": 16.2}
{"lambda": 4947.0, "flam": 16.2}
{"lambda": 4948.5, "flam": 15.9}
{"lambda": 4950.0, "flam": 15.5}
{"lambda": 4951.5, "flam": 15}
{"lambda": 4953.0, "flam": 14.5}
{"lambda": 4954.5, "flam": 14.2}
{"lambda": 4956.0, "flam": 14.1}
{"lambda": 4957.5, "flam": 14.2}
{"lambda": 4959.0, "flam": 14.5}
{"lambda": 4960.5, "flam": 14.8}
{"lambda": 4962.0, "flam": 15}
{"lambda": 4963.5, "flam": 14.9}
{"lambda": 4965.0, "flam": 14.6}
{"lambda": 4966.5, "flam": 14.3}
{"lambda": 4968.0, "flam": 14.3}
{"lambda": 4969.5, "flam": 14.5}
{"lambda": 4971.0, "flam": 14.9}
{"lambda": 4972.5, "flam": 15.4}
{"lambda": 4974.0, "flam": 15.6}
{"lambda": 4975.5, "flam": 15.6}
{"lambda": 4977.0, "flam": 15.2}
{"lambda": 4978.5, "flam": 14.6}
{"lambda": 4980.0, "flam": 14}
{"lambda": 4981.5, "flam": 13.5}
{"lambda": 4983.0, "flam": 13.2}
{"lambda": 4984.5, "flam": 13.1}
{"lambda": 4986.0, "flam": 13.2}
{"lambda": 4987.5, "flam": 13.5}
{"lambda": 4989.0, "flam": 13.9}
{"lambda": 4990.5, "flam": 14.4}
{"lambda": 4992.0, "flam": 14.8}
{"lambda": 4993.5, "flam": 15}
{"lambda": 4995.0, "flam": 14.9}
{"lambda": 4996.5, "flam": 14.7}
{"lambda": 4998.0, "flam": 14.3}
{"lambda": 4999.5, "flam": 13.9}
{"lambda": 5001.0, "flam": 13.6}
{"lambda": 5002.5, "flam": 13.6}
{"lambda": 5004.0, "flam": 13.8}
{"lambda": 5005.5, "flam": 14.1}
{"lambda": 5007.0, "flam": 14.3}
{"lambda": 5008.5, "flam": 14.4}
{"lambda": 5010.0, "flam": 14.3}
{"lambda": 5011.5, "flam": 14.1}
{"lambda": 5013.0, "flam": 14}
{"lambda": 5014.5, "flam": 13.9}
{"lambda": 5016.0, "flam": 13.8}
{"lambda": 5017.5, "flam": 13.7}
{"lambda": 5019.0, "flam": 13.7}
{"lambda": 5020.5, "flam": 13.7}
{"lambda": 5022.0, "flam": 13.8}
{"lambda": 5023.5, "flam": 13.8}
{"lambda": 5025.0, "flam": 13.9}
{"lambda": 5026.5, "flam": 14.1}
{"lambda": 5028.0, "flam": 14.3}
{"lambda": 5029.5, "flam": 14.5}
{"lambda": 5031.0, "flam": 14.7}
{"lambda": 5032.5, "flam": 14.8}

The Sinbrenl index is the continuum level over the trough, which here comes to 0.90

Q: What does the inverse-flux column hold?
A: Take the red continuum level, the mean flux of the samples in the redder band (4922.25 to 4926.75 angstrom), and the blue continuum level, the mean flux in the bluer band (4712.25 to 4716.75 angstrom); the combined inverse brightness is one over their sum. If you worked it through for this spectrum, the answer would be 0.037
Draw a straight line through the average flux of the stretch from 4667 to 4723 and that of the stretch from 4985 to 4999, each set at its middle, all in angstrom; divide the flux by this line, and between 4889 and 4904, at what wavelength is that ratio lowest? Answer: 4890.0 angstrom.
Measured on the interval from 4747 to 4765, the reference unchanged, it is 4762.5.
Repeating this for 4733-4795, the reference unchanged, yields 4762.5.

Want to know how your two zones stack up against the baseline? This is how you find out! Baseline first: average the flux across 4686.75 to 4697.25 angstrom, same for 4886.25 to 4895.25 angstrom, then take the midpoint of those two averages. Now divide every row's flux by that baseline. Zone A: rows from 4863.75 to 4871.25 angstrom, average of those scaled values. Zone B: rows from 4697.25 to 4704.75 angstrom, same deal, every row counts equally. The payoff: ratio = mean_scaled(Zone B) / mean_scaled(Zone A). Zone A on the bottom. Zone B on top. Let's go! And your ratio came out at 1.15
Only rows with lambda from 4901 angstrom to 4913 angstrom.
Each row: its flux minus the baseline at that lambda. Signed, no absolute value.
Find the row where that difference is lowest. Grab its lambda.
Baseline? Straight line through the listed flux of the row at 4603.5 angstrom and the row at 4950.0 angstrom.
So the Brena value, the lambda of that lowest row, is 4912.5 angstrom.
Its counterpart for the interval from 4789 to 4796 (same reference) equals 4789.5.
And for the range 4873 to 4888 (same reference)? 4873.5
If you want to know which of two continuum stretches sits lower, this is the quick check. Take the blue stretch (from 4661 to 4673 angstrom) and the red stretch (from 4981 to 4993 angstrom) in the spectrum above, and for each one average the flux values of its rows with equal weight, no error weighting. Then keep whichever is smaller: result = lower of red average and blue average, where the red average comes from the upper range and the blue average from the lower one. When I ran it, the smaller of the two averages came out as 13.6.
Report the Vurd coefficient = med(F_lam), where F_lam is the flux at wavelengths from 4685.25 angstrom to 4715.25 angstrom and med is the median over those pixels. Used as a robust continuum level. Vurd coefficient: 13.9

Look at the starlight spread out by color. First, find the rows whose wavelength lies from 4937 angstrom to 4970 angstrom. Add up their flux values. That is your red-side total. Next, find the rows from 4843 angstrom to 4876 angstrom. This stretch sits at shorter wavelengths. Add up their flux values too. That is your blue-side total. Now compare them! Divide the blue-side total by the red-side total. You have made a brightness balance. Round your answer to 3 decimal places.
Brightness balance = 0.818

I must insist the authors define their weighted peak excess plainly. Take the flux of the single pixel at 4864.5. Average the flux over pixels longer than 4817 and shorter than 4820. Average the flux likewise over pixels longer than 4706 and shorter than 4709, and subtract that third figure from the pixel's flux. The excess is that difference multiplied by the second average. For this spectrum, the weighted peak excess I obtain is -34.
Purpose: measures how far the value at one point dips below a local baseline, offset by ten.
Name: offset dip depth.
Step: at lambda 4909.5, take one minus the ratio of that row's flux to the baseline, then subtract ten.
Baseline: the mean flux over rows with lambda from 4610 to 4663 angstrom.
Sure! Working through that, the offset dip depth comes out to -9.97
